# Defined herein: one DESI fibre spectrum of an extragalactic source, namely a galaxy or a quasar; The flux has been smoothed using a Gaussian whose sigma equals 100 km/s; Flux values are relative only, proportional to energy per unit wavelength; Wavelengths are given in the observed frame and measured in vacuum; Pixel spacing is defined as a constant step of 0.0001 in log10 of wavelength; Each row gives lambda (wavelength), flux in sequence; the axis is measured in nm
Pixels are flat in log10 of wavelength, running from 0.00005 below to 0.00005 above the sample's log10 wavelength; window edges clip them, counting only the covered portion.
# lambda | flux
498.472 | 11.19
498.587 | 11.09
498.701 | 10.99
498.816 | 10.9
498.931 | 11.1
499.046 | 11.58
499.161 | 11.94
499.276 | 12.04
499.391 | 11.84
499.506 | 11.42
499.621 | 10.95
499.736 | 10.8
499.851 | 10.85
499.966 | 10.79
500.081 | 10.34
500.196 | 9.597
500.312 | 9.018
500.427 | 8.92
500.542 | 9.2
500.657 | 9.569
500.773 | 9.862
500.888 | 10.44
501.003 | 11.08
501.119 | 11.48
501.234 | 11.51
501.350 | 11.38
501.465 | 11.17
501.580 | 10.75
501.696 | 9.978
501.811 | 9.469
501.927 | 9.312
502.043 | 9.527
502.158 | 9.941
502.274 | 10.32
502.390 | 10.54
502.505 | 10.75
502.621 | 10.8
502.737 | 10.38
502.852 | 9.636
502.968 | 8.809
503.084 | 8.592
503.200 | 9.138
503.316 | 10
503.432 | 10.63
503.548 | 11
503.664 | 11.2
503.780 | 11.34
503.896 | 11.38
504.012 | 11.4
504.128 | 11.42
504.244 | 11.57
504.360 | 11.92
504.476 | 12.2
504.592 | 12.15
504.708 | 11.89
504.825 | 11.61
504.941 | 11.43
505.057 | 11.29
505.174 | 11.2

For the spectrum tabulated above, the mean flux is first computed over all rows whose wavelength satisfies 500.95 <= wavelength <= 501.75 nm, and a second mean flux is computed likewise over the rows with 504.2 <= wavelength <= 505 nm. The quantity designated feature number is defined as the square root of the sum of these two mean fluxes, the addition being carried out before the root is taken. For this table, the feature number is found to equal 4.78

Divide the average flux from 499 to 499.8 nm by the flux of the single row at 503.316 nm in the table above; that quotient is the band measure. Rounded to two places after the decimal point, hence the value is 1.15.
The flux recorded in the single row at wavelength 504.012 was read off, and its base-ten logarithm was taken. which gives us 1.06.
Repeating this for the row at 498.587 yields 1.04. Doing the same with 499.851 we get 1.04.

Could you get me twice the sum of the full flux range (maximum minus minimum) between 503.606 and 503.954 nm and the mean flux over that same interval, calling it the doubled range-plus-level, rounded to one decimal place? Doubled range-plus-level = 23.0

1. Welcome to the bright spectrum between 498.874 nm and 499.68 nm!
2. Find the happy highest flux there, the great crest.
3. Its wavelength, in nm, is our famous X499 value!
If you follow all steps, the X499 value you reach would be 499.276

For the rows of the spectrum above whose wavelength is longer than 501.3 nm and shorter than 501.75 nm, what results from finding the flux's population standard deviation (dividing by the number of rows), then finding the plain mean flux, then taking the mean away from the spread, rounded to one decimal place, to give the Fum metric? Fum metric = -10.3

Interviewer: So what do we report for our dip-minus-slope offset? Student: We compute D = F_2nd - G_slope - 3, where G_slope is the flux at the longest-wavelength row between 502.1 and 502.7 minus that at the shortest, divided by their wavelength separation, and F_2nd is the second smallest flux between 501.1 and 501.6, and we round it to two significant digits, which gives 6.3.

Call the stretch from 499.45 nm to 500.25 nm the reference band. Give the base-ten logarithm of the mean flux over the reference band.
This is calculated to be 1.03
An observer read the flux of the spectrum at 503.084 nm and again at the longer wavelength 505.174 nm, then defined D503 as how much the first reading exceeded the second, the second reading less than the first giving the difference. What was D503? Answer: -2.6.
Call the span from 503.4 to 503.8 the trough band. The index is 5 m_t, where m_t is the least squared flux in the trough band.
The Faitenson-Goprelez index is 565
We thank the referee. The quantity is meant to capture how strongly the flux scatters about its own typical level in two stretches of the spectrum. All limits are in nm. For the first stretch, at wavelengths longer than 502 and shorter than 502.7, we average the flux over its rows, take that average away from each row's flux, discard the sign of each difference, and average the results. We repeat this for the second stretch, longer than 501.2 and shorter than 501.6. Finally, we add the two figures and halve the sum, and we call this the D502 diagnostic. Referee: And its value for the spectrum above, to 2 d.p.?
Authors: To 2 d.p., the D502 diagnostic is 0.31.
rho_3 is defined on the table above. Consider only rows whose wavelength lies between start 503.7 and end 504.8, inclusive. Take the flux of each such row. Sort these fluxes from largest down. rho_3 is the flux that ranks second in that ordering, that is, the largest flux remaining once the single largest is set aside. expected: 12.15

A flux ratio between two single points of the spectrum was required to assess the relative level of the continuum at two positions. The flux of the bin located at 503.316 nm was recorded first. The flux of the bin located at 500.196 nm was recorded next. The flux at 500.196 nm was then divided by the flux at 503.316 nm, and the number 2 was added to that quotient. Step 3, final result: 3.0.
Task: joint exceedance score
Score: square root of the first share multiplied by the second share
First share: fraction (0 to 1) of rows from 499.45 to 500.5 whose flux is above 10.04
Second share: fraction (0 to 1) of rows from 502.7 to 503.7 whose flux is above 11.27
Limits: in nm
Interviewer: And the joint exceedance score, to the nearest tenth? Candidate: 0.0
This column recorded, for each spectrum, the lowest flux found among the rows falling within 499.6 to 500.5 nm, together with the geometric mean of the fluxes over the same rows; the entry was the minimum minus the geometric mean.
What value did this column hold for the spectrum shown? -1.21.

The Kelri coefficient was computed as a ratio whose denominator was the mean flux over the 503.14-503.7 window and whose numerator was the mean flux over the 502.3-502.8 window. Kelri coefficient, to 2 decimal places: 1.02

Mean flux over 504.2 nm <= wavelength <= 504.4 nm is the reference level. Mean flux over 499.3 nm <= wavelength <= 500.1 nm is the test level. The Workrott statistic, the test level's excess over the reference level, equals -0.7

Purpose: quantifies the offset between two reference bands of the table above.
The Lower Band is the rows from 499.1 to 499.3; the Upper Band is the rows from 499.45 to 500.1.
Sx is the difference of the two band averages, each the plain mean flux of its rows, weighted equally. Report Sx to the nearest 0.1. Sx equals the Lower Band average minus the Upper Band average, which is 1.1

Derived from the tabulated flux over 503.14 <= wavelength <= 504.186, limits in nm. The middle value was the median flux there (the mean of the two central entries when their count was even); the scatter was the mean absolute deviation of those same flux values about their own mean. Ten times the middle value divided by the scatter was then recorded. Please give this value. 184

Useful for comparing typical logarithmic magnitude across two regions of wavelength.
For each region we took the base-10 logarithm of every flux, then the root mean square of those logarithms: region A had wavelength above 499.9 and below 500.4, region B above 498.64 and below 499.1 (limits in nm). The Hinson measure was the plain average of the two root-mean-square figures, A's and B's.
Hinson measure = 1.02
